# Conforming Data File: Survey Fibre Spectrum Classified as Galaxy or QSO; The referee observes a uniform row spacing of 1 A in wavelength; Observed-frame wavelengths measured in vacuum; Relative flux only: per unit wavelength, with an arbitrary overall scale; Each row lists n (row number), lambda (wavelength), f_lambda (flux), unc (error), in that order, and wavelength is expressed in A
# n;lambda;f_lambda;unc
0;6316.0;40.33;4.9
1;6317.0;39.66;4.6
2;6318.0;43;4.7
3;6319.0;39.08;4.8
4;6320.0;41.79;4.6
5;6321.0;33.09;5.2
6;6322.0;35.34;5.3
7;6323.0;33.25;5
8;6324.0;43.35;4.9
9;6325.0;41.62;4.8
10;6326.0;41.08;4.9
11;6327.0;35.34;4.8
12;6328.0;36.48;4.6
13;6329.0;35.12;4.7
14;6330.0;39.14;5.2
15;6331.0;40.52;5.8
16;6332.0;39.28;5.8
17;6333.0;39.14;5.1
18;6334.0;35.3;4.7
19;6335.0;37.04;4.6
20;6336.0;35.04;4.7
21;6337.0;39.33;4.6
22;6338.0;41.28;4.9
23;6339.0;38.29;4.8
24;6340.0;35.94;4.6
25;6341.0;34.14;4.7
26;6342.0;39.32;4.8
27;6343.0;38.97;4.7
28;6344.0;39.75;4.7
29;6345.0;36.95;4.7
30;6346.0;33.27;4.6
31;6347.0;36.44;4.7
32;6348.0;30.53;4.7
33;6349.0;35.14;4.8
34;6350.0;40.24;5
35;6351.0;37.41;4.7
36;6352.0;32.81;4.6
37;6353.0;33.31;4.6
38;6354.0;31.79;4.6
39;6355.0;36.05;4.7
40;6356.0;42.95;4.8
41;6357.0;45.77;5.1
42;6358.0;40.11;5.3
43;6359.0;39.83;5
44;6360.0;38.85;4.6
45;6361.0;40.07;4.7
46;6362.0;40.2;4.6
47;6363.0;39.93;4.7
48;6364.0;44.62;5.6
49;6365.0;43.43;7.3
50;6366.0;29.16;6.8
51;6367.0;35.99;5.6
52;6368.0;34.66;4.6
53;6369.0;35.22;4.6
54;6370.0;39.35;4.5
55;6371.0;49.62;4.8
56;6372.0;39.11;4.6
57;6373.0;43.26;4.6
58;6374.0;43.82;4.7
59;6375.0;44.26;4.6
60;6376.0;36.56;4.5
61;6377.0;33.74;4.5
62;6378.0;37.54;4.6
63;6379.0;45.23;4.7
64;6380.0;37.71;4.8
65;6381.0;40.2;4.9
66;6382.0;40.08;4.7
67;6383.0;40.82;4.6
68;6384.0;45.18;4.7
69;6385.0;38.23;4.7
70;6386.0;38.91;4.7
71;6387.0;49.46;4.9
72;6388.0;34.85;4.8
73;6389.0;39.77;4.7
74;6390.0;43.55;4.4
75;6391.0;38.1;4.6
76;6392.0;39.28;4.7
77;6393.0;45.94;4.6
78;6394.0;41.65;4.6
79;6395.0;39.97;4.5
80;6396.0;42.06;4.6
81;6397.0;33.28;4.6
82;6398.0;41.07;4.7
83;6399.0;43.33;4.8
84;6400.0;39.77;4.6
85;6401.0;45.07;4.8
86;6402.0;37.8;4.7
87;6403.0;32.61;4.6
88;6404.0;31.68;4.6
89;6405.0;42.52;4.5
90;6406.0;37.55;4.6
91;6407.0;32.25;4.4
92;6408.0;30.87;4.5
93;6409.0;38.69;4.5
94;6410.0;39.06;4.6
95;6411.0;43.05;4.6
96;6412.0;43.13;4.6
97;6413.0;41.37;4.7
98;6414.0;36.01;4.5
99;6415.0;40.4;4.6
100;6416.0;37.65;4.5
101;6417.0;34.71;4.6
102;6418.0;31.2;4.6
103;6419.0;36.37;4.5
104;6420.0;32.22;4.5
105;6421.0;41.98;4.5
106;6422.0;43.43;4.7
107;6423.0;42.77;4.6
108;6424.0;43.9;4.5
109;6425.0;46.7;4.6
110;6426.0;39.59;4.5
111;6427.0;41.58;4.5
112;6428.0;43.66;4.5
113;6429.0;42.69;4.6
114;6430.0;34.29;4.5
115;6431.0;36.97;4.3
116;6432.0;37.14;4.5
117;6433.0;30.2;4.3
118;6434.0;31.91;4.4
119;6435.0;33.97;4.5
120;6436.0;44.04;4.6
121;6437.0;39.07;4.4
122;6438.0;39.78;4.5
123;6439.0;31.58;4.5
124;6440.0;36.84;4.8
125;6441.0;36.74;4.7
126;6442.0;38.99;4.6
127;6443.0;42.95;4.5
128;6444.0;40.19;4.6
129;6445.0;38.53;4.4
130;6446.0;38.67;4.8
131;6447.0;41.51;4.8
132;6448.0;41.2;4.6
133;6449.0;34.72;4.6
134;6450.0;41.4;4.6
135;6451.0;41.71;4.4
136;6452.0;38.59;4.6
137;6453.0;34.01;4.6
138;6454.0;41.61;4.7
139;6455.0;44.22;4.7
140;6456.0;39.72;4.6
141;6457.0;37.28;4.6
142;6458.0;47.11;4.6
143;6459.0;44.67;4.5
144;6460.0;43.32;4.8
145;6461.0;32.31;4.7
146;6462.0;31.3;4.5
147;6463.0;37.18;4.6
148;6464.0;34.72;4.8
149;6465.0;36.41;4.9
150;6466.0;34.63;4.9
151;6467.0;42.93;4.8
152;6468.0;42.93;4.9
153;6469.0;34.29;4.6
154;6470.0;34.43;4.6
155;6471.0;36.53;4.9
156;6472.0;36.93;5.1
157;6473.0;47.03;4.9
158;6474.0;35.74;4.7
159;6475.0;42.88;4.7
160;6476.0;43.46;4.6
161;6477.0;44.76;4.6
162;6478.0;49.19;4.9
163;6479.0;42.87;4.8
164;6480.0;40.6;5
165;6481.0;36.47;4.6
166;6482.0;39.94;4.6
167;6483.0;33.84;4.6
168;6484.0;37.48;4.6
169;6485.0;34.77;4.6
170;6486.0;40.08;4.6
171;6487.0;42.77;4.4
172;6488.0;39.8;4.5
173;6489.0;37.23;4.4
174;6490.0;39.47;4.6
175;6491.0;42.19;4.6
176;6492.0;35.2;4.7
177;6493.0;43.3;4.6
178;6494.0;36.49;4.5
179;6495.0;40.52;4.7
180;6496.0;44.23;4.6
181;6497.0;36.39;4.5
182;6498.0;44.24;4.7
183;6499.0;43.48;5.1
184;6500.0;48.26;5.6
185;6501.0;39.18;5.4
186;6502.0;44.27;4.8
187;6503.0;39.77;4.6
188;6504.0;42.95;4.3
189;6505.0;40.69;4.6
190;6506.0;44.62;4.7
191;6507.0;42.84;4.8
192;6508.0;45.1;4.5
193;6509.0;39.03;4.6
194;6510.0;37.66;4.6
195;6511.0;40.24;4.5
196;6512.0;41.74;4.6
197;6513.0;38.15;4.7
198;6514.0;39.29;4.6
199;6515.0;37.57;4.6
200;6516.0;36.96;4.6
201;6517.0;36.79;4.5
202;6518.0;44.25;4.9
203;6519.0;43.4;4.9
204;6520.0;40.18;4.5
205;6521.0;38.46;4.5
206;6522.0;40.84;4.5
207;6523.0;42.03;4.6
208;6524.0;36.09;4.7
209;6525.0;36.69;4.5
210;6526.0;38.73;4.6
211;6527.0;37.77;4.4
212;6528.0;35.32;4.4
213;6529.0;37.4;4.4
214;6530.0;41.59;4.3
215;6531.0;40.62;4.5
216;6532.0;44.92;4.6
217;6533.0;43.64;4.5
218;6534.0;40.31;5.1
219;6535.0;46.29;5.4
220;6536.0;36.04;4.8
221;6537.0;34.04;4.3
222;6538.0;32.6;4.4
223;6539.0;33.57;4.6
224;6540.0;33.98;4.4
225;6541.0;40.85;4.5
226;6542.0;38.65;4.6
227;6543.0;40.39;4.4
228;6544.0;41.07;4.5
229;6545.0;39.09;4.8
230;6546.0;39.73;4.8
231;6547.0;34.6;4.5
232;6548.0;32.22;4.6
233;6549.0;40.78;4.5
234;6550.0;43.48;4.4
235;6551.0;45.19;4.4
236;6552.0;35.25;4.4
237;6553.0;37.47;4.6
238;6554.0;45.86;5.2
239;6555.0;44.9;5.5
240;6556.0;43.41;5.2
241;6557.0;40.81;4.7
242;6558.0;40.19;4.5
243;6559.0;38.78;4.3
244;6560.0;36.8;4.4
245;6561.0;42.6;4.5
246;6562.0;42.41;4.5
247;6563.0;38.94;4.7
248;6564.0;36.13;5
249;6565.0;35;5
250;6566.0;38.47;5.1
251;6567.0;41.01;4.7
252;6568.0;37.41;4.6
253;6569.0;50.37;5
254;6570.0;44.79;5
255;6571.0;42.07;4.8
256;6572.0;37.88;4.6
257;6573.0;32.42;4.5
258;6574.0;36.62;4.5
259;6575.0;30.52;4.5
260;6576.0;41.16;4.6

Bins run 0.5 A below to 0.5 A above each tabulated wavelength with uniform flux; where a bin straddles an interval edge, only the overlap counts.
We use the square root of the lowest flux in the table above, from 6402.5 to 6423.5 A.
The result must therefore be 5.56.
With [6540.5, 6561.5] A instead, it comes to 5.68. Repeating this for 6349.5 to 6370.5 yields 5.40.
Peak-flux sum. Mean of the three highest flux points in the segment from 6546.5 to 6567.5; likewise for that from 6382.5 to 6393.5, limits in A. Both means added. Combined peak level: 92.2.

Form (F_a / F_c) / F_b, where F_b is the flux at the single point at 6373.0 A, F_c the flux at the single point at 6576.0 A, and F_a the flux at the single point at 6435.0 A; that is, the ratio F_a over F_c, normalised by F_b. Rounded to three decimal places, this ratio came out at 0.019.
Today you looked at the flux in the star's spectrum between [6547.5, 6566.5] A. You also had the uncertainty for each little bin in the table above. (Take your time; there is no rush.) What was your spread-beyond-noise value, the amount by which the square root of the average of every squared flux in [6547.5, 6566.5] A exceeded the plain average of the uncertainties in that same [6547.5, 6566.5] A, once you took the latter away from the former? 35.4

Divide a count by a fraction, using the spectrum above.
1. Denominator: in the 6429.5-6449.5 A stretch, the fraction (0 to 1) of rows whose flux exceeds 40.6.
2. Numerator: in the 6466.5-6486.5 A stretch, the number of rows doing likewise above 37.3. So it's 60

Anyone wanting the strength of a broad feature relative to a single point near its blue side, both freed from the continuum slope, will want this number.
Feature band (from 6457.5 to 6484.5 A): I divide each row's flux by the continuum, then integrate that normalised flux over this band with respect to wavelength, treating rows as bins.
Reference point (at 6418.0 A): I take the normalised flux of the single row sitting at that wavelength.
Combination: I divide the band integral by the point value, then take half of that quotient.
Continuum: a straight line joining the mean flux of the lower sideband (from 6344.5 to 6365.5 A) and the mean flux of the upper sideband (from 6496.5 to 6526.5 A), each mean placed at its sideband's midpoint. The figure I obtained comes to 17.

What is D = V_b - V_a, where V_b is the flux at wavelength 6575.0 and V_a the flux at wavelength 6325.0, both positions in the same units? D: -11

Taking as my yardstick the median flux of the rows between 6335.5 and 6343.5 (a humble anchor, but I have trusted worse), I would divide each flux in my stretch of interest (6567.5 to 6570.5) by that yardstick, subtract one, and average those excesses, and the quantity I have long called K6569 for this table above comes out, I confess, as 0.14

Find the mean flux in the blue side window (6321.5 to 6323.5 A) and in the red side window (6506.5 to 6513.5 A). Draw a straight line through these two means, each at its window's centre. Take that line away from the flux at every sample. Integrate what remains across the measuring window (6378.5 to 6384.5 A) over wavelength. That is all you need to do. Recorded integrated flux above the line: 31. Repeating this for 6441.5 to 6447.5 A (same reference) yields 10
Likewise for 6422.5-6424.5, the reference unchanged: 11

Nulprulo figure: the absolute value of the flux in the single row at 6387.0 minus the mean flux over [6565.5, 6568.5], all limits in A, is 10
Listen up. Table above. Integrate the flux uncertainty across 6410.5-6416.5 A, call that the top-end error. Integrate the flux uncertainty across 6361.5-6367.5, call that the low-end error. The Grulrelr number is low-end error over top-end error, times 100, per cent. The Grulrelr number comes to 126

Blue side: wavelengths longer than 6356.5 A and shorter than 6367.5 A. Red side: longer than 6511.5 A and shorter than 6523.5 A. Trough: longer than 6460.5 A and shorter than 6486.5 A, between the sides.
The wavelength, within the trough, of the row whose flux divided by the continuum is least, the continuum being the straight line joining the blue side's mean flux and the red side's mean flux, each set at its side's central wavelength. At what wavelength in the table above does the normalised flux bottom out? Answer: 6462.0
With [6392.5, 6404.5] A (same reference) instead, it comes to 6404.0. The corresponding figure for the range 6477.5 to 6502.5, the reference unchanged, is 6483.0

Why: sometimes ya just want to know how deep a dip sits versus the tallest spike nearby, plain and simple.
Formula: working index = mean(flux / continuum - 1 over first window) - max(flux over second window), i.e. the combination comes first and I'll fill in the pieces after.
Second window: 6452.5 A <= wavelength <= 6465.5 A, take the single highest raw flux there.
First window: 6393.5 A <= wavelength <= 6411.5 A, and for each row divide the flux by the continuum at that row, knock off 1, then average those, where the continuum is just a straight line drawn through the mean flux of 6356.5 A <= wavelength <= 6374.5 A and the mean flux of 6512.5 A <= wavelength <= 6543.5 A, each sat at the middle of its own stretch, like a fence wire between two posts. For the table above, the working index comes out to -47.1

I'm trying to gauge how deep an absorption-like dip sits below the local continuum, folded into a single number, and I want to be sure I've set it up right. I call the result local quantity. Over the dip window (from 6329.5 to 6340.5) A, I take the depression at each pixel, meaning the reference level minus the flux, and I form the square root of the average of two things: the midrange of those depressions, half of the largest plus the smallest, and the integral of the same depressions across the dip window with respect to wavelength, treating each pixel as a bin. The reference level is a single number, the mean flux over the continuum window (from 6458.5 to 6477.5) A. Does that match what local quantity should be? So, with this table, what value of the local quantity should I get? 1.83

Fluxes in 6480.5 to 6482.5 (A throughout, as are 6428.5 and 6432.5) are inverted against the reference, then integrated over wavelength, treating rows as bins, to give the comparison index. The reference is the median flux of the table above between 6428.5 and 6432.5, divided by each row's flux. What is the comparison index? 1.94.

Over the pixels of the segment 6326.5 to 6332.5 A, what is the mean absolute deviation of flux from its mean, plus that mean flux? 39.6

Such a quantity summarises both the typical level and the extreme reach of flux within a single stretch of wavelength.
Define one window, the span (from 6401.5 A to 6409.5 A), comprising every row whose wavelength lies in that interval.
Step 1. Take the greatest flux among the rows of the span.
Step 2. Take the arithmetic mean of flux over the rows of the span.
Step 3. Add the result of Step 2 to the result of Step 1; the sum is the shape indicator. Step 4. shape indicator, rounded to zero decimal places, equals 78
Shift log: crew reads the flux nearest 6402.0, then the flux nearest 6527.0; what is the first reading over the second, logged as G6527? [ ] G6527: 1.0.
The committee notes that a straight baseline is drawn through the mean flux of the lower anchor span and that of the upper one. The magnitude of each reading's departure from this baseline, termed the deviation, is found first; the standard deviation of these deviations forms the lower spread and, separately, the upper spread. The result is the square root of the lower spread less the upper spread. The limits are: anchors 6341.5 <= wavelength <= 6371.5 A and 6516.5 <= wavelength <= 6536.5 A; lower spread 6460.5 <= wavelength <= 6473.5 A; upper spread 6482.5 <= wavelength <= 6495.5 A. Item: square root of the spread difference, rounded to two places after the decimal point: 0.35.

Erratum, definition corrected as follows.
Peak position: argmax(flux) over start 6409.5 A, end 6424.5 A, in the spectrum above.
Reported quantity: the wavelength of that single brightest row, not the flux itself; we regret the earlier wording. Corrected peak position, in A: 6424.0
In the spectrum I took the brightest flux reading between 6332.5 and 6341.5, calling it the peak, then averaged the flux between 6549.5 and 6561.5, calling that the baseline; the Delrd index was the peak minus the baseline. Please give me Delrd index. 0.1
